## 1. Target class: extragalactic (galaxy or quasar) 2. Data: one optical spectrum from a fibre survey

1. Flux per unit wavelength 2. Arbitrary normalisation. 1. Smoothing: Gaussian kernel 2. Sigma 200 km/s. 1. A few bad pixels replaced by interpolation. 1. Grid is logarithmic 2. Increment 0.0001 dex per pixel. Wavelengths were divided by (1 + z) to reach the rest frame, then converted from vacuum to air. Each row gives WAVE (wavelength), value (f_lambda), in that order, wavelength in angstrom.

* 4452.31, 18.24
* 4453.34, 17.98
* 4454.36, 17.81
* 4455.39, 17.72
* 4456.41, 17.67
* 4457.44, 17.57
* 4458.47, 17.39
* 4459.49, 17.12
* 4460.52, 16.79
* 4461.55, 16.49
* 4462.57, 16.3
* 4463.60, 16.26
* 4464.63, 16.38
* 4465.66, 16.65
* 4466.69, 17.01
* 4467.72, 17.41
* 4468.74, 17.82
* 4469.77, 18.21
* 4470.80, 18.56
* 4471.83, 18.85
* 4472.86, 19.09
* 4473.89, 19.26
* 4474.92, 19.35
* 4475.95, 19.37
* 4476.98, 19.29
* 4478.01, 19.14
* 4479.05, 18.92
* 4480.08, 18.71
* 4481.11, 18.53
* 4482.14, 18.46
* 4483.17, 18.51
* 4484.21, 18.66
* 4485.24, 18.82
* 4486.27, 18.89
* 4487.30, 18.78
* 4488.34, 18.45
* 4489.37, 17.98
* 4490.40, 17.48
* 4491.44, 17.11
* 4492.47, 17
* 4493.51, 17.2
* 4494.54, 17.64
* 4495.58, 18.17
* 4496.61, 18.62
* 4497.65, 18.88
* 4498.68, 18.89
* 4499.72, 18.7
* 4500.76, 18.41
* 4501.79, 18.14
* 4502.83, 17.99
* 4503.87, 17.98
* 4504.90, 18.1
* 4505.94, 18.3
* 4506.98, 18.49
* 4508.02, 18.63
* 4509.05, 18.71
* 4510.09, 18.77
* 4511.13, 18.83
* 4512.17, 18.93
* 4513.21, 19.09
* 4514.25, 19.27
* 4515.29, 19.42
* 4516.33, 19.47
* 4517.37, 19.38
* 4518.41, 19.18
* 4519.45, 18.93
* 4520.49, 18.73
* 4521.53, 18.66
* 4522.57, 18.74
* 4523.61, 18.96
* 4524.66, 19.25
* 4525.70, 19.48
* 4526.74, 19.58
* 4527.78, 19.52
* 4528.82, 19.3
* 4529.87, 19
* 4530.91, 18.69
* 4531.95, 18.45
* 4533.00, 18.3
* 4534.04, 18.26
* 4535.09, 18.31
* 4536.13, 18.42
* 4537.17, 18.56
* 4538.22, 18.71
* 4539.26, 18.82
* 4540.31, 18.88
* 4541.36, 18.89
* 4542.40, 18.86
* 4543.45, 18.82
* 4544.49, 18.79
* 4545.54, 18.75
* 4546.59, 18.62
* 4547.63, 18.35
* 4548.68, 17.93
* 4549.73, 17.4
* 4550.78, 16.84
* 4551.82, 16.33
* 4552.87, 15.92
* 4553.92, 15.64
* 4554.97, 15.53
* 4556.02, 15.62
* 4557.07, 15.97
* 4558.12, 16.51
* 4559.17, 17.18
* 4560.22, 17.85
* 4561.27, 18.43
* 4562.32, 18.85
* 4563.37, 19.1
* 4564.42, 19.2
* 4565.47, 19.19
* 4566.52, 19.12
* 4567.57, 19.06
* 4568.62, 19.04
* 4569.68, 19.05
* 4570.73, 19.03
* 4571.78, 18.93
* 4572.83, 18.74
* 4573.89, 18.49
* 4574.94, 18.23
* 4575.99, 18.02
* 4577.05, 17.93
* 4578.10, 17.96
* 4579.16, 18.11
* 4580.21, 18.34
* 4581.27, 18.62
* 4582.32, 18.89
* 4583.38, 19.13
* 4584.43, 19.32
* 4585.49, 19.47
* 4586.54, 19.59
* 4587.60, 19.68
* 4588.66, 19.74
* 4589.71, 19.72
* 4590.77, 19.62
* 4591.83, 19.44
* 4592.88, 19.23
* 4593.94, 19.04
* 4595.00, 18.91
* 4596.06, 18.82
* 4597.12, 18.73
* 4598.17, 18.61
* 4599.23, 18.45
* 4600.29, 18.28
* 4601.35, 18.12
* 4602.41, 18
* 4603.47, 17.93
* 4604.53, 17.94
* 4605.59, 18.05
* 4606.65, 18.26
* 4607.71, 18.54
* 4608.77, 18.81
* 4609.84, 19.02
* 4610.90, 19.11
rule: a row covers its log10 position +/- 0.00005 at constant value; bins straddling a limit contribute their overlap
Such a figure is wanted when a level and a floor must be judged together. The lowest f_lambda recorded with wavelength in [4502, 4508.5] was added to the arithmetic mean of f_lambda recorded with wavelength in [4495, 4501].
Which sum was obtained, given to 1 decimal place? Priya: 36.6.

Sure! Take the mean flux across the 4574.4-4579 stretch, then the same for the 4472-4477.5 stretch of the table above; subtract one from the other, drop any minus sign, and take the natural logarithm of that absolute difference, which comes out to 0.2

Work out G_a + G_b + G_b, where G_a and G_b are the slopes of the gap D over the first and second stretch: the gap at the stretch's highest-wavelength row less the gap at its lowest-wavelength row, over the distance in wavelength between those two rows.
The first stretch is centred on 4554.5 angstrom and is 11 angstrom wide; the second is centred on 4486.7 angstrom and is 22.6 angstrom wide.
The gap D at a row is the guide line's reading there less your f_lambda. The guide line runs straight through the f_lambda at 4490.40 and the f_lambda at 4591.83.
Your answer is 0.13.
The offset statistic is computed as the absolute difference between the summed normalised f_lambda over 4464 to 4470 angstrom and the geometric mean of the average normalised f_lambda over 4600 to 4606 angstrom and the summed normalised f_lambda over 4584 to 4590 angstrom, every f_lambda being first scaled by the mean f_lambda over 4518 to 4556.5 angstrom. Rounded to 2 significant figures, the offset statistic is 3.1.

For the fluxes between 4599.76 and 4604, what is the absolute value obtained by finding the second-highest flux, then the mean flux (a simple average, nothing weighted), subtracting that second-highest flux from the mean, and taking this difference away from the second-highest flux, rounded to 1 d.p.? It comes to 18.2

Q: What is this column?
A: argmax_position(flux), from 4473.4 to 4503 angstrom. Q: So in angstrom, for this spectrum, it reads 4475.95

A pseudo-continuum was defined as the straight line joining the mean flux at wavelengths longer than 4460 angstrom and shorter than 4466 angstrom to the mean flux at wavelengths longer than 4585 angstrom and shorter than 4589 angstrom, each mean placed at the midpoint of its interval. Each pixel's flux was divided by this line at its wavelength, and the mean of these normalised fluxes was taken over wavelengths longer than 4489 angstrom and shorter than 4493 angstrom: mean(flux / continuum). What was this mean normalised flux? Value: 1.01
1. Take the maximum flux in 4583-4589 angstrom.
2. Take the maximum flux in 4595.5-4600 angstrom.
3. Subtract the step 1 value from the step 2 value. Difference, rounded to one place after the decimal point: -0.9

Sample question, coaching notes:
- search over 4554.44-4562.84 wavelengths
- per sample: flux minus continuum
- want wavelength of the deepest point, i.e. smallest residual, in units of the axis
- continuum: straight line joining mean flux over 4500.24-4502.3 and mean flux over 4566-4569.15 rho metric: 4554.97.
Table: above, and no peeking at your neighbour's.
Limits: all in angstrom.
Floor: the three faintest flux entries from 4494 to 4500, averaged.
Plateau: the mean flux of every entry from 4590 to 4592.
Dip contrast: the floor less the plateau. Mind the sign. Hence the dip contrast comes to -1.4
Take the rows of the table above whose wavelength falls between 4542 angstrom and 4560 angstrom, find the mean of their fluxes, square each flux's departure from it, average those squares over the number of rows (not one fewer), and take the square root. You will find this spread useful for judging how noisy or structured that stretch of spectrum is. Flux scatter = 1.2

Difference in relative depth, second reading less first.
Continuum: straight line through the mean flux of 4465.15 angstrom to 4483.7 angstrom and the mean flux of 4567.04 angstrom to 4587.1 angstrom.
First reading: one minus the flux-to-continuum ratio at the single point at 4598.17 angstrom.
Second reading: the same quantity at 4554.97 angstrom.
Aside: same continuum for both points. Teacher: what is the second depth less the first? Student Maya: 0.16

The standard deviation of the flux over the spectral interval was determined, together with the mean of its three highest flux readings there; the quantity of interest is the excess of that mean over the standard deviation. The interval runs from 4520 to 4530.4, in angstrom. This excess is 19.2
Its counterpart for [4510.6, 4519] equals 19.2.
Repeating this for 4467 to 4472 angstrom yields 18.0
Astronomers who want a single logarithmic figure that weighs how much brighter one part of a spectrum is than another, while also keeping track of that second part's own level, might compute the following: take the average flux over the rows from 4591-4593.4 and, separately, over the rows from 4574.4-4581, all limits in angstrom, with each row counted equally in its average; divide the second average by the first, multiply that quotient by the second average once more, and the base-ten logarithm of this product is 1.23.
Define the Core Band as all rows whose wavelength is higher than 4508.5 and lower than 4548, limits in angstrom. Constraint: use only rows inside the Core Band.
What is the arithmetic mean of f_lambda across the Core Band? 18.9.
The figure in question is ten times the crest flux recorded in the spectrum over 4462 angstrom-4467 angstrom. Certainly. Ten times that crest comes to 170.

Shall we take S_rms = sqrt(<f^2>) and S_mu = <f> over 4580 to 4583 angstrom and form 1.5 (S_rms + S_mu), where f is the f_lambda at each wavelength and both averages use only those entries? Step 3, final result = 55.9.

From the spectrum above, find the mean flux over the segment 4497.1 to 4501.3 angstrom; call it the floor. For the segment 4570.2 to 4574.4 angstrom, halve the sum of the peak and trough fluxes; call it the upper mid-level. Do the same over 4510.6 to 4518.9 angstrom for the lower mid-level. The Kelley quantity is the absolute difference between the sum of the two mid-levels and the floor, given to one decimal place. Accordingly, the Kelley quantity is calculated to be 19.2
